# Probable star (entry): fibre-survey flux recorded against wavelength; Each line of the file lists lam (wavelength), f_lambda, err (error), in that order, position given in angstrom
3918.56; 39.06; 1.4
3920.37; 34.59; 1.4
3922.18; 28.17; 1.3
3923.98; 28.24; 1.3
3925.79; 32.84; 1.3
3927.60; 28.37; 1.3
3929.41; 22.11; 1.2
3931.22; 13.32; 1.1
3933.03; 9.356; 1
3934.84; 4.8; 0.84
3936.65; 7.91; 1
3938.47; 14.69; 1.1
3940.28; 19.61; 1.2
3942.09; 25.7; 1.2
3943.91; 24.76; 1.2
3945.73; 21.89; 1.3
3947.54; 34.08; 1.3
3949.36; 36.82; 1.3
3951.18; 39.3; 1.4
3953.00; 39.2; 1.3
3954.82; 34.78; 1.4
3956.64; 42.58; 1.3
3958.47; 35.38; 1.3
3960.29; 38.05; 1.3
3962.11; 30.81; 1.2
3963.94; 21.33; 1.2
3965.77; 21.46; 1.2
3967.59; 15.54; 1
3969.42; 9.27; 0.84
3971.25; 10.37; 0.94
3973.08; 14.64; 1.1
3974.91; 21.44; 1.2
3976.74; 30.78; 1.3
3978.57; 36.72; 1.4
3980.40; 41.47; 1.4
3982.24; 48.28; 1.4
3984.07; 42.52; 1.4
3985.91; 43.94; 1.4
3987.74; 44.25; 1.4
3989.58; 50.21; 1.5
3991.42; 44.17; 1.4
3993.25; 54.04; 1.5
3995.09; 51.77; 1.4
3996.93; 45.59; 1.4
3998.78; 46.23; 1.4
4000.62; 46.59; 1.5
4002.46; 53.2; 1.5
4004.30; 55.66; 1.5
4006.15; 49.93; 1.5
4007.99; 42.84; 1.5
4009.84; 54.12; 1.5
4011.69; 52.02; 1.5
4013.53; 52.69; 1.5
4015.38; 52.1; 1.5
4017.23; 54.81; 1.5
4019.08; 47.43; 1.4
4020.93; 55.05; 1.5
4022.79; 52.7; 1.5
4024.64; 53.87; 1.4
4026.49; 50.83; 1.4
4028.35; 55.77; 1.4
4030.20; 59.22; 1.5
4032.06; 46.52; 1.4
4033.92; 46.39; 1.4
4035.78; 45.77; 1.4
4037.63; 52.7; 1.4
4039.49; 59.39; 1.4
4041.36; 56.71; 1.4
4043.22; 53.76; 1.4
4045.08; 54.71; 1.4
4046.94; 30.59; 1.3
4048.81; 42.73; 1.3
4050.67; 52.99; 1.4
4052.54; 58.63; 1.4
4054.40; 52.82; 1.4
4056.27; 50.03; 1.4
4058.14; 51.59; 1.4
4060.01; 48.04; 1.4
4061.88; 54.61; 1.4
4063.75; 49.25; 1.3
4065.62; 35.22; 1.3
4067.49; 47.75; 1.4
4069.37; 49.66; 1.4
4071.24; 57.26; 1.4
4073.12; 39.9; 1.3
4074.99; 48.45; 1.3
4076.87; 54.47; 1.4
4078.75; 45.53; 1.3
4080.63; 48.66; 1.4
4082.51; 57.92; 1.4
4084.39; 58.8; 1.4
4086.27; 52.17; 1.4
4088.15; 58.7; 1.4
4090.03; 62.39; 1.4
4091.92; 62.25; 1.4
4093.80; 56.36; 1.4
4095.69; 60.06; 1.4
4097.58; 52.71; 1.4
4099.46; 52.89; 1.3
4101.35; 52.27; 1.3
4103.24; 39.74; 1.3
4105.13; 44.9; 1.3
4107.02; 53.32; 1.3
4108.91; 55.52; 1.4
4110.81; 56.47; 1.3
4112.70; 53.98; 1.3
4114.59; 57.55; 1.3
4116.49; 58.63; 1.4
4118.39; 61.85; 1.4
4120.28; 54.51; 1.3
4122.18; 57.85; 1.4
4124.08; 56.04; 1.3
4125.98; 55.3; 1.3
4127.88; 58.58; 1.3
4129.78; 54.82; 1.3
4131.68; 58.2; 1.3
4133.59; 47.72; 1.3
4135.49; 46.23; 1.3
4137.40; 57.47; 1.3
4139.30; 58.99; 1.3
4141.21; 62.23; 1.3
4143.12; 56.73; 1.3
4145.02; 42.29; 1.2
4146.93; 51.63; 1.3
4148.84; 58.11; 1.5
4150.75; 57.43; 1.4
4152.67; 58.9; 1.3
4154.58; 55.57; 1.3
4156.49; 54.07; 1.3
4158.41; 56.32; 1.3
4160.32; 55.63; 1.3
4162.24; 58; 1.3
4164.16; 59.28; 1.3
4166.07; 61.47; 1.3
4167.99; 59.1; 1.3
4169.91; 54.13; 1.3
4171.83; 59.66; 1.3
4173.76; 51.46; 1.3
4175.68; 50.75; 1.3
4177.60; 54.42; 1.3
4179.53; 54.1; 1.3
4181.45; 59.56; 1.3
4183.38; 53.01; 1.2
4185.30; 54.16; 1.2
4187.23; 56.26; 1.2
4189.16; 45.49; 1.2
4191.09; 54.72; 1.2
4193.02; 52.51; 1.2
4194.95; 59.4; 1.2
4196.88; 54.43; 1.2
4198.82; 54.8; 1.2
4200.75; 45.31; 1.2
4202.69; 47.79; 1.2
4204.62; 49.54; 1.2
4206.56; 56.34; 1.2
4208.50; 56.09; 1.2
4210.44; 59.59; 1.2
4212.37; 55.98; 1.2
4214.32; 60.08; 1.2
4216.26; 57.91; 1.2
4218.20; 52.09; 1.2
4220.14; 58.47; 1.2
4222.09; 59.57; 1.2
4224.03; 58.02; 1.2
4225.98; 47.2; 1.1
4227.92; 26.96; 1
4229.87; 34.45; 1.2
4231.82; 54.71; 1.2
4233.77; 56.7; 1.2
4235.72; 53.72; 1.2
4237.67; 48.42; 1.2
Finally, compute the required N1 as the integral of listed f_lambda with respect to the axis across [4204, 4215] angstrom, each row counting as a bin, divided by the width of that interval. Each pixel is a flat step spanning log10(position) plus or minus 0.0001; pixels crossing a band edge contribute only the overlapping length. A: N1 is 56.3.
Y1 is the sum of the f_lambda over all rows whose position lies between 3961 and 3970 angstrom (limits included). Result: 98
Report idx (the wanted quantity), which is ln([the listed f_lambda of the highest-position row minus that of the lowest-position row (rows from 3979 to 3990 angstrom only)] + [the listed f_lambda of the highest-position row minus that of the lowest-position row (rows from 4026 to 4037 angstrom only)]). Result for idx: 1.3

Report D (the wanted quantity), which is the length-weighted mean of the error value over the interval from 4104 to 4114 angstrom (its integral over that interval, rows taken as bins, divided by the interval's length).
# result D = 1.32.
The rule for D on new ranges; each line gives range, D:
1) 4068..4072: 1.40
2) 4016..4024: 1.47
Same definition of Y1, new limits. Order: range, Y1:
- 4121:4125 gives 114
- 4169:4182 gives 384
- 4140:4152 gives 328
